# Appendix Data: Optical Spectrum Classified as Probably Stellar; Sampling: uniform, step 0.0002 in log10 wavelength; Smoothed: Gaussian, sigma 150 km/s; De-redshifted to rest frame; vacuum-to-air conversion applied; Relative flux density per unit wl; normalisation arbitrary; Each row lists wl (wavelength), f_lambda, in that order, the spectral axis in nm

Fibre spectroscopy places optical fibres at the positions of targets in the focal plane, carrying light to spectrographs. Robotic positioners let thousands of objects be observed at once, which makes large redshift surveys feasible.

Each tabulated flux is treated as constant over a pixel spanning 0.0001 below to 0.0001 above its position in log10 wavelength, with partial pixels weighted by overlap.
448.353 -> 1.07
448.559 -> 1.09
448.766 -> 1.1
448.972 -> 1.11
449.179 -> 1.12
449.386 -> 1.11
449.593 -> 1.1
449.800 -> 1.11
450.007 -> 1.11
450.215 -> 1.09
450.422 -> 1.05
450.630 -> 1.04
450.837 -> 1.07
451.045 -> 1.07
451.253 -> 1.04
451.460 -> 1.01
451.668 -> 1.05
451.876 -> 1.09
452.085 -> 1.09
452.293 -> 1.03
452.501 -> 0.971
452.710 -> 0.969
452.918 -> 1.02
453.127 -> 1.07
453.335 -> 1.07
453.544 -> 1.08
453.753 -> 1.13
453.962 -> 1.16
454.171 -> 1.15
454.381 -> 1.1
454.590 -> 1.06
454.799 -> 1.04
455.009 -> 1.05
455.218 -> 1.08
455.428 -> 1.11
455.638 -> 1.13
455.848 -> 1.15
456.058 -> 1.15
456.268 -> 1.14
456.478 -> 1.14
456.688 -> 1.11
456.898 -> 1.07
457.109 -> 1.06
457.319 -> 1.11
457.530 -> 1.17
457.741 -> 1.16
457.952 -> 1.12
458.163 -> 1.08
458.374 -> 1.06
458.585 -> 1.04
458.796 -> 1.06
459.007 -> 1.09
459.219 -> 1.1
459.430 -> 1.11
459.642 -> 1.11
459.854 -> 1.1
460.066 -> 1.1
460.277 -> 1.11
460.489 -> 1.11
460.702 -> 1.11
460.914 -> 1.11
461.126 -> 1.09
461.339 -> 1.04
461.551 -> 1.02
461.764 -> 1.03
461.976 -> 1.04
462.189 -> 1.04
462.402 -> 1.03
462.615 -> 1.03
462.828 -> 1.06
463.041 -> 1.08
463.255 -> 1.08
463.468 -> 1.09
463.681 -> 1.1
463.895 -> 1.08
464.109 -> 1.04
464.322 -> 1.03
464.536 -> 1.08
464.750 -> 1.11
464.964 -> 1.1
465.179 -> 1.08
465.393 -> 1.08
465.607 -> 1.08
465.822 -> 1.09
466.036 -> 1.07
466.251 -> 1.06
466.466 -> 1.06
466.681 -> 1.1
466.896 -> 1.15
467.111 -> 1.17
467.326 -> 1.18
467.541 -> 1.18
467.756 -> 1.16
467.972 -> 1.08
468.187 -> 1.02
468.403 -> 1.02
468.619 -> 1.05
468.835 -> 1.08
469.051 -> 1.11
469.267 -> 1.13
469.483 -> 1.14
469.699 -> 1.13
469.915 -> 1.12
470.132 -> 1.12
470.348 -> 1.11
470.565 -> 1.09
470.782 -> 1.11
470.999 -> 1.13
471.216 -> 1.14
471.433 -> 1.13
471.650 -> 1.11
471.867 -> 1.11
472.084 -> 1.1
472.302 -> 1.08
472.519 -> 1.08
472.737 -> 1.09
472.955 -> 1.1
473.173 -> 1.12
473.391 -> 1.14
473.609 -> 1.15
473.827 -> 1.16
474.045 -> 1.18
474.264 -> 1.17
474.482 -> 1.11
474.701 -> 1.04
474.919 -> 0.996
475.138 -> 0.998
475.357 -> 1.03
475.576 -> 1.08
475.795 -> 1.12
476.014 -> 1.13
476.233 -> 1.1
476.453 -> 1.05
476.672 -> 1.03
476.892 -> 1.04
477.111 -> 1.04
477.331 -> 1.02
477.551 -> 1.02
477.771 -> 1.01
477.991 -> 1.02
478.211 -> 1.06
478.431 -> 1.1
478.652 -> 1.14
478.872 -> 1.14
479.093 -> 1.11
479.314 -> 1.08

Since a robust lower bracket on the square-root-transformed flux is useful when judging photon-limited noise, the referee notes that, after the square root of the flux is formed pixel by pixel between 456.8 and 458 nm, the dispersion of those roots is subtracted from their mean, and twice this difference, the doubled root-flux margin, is 2.07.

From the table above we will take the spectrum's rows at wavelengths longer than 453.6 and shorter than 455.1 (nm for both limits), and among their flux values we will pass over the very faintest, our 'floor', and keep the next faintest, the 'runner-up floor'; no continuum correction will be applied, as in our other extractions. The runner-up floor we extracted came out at 1.05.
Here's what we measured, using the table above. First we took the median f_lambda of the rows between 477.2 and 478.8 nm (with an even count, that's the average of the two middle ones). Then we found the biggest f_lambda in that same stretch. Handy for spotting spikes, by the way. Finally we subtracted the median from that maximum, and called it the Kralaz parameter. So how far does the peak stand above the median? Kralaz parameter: 0.120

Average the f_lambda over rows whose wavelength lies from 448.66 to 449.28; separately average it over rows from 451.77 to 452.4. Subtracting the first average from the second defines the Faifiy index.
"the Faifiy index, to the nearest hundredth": -0.04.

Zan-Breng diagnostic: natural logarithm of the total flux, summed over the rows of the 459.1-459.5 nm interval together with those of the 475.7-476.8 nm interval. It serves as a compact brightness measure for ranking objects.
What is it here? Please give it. 2.0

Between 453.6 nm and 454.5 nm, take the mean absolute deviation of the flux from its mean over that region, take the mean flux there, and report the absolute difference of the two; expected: 1.11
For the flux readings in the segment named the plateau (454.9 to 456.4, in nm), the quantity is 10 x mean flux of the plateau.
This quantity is 11.2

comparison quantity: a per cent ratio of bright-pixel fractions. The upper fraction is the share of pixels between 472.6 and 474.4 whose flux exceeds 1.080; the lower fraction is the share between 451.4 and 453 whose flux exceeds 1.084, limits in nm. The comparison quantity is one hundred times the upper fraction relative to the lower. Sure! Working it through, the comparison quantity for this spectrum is 400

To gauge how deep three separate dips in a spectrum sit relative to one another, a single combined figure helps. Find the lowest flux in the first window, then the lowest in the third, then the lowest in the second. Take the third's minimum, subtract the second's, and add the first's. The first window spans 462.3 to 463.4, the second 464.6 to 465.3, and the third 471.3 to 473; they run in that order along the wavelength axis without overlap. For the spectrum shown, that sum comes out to 1.03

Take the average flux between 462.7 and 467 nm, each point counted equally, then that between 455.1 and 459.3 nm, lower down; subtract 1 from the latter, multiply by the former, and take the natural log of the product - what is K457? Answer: -2.2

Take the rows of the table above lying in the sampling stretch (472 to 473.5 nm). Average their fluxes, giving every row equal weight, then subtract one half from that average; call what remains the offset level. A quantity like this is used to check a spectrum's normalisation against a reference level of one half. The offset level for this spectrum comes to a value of 0.60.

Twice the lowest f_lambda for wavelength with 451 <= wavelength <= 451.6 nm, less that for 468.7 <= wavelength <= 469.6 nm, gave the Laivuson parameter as 0.94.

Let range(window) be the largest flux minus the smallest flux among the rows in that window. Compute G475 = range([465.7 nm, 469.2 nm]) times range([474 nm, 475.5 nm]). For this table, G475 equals 0.0294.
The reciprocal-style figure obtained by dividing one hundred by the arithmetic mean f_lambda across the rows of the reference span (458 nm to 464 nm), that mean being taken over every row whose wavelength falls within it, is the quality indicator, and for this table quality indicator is 93.0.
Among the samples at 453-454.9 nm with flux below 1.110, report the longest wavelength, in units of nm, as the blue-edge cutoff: 454.799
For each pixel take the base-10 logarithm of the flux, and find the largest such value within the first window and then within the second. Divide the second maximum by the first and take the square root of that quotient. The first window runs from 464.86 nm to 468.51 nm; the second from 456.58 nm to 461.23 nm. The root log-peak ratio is 0.97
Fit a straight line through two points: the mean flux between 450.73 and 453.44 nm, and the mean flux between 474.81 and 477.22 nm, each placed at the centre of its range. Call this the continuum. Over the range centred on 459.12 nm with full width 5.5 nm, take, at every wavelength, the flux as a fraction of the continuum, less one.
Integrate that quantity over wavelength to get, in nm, 0.24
